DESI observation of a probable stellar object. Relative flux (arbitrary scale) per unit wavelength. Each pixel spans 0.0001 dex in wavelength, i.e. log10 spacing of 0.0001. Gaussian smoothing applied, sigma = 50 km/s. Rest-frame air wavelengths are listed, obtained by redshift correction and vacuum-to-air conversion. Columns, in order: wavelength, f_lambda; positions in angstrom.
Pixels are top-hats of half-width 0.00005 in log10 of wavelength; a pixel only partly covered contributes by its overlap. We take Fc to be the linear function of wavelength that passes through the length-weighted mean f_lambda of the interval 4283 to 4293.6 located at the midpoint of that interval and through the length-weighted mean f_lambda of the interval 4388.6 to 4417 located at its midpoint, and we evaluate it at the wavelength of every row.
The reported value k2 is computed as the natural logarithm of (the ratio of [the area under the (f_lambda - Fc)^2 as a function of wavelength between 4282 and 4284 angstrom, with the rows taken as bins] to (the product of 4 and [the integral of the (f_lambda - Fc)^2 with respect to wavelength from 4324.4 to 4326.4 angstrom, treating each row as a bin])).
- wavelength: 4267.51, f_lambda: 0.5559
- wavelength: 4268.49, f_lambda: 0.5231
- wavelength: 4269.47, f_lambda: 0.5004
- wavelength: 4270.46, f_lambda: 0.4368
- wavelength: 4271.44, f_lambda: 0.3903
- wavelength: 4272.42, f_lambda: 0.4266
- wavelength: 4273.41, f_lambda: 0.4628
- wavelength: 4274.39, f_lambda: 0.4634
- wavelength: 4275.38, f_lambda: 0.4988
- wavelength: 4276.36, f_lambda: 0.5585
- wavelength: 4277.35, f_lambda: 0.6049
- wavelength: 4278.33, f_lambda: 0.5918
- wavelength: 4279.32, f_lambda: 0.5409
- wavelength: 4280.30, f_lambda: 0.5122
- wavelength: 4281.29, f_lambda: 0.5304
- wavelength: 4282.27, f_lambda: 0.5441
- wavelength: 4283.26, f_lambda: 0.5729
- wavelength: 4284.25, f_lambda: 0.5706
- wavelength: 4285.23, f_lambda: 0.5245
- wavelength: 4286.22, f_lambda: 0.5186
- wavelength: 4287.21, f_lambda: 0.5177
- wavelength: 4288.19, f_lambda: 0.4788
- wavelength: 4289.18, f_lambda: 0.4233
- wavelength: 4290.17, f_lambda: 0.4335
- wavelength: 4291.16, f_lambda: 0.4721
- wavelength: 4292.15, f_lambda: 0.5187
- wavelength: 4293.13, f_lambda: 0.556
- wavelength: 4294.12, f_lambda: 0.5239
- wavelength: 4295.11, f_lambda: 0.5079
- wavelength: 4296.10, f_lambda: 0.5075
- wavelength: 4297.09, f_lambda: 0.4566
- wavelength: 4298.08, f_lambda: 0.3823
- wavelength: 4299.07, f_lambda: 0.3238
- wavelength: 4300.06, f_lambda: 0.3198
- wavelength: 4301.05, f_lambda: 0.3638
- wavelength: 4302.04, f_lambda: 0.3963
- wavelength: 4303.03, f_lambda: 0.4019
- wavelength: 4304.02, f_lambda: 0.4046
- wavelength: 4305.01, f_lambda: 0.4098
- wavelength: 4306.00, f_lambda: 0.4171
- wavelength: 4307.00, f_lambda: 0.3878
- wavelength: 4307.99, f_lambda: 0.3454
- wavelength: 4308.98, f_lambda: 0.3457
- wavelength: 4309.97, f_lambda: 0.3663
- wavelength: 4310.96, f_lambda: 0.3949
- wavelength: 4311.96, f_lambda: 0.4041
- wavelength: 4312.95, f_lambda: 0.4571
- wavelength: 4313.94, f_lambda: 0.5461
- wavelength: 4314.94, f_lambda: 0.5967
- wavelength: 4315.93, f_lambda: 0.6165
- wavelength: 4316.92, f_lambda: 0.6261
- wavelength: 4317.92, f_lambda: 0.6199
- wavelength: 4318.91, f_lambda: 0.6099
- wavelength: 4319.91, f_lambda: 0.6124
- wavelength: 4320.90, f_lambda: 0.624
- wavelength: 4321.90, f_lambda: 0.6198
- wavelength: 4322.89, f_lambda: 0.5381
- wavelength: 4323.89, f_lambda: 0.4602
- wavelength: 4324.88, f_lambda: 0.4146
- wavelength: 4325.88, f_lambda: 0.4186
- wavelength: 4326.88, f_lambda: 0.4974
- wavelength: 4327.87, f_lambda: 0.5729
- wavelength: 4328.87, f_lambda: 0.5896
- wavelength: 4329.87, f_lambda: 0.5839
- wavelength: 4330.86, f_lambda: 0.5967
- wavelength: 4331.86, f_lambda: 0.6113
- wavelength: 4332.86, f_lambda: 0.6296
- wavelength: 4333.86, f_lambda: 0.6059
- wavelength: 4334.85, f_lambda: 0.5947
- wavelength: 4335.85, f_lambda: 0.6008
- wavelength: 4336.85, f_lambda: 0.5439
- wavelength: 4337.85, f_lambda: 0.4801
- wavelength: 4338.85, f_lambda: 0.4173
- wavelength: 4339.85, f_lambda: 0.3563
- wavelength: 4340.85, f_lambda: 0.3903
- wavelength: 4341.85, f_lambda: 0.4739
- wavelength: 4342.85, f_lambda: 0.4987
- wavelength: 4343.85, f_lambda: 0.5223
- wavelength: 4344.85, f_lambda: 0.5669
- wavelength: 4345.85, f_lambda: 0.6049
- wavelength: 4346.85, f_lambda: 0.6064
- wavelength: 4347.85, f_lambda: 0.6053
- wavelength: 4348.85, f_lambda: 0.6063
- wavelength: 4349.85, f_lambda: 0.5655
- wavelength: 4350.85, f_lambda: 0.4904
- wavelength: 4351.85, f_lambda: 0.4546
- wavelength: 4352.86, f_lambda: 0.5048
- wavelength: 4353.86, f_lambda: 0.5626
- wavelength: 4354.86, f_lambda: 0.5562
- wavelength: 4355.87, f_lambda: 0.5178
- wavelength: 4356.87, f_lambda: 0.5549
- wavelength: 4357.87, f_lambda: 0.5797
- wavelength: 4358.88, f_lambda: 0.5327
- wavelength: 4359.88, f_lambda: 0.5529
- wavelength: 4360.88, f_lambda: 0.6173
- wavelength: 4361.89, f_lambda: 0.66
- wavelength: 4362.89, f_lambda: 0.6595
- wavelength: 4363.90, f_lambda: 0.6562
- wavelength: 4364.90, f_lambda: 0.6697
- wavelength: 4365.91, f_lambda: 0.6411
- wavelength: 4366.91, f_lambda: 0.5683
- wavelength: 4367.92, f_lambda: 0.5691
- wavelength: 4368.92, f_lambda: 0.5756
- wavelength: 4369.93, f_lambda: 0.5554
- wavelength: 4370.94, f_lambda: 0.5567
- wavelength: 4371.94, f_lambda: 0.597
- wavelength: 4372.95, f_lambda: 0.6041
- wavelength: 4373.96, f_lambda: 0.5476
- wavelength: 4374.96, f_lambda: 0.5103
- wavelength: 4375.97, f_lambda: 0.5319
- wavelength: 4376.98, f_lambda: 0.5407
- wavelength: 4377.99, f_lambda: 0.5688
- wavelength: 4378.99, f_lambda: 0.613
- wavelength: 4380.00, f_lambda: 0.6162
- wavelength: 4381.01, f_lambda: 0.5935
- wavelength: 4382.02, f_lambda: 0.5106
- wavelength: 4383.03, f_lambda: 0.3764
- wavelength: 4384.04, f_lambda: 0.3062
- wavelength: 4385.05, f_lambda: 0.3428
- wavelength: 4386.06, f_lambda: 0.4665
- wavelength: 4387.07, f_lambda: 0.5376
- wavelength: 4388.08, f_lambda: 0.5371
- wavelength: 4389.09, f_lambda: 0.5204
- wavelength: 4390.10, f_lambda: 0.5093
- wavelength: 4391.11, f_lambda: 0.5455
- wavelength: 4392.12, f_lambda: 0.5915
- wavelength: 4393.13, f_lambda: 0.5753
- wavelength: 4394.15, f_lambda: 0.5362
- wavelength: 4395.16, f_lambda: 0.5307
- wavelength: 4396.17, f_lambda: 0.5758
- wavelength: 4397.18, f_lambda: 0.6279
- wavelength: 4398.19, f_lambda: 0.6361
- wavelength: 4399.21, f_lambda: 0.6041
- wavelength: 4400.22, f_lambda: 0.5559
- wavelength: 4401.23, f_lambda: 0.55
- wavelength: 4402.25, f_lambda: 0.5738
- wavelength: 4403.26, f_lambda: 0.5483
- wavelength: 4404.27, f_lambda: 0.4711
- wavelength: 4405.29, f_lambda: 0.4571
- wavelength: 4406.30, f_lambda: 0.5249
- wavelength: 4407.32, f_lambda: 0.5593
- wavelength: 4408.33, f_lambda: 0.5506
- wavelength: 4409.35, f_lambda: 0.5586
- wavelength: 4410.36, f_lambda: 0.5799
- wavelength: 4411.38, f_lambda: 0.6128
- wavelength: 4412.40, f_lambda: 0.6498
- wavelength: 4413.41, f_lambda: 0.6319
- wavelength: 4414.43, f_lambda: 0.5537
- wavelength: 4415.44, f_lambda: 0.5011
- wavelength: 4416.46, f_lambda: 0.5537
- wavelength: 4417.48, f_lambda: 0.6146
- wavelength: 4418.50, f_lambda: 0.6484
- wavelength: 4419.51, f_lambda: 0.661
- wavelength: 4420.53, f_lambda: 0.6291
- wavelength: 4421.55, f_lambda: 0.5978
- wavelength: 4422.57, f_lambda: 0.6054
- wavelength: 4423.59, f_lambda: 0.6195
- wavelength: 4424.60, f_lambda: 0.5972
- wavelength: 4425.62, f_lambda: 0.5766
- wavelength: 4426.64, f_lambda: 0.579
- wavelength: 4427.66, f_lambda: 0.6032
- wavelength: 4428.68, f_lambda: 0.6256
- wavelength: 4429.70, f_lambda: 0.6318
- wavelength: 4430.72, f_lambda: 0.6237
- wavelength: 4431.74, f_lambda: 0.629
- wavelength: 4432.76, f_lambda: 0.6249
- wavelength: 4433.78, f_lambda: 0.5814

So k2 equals -2.6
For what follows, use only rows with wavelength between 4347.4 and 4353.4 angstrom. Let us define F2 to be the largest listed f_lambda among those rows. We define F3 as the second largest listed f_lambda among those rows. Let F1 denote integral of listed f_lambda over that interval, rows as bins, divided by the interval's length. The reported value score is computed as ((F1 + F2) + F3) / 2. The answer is 0.87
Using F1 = 0.54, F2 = 0.6063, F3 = 0.6053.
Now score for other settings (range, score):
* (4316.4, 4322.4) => 0.93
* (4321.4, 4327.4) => 0.82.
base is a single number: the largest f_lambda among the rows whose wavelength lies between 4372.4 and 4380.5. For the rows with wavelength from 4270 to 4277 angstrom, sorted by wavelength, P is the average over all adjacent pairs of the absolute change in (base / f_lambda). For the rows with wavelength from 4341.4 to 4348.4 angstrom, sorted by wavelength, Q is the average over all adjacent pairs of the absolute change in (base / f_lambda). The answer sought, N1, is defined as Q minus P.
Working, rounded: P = 0.107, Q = 0.048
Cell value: -0.06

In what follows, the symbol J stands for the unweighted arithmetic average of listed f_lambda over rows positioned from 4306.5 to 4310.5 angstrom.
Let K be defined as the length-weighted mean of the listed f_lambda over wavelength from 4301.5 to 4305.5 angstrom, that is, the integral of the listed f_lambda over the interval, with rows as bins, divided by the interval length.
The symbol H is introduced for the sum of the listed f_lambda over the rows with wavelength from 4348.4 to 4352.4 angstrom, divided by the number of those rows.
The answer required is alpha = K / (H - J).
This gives 2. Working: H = 0.53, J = 0.36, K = 0.40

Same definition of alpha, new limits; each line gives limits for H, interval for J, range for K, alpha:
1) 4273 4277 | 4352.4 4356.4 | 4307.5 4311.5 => -9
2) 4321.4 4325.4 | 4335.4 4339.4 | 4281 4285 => -236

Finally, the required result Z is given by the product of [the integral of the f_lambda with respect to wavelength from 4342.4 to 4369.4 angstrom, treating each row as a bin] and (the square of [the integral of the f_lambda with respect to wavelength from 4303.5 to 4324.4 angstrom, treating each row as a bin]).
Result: 1662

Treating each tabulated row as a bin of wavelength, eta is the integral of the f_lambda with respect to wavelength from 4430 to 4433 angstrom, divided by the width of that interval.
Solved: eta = 0.63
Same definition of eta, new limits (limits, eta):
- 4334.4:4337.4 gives 0.58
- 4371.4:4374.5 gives 0.58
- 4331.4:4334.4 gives 0.62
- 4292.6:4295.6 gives 0.53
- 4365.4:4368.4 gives 0.59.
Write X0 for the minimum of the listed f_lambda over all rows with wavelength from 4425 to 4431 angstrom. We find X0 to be 0.5766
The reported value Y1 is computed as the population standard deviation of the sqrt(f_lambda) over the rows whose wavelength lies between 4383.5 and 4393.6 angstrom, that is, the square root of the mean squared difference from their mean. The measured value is 0.069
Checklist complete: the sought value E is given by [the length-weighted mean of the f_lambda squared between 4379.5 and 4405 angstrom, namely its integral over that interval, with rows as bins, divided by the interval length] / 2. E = 0.14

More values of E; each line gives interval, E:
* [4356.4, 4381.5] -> 0.17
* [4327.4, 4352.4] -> 0.15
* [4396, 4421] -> 0.17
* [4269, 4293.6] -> 0.13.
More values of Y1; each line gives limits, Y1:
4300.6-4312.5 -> 0.019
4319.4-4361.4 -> 0.050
